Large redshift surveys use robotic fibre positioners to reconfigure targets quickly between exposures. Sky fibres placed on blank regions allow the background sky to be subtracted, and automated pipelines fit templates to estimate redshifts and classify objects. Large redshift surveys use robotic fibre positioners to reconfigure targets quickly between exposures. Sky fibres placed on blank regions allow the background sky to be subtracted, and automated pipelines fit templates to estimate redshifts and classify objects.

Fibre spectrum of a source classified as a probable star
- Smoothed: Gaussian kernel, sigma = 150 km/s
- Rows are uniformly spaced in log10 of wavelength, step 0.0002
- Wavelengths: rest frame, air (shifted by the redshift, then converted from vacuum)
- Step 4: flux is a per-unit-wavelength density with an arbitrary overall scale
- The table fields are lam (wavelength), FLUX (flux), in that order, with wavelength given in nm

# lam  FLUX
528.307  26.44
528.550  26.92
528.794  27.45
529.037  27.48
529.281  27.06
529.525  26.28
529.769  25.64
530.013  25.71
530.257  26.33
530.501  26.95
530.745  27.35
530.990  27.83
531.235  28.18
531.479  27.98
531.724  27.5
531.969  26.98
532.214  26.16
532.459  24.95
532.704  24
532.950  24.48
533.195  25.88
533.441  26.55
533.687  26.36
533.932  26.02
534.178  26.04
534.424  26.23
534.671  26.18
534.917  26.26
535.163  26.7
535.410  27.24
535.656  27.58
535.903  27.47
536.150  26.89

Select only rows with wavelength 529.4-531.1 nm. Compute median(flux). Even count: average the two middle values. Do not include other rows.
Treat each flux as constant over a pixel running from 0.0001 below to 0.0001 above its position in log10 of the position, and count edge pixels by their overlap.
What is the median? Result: 26.3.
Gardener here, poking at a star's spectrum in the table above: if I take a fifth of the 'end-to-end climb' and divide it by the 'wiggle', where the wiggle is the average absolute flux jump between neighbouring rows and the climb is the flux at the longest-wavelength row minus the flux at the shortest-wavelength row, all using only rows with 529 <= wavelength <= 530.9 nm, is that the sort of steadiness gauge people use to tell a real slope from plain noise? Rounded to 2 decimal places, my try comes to -0.05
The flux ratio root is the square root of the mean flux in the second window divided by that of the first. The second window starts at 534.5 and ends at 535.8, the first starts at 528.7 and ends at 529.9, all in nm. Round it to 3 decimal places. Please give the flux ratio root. 1.000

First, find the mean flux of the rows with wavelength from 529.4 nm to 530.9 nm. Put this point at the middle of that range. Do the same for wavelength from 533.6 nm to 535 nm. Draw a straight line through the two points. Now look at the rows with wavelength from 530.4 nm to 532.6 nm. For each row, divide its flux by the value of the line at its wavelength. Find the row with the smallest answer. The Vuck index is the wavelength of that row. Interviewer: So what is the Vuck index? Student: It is 532.459 nm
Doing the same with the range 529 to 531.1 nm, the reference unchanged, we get 529.769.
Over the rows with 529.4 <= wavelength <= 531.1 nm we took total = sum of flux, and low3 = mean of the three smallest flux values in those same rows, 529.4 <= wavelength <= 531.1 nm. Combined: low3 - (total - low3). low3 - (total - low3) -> -134.3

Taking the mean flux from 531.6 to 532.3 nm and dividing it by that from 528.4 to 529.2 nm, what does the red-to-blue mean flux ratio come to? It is 0.99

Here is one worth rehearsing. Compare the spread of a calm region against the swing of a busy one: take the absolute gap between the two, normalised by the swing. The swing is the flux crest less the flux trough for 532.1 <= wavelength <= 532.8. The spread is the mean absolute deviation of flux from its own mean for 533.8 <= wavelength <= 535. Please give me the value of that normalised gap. 0.96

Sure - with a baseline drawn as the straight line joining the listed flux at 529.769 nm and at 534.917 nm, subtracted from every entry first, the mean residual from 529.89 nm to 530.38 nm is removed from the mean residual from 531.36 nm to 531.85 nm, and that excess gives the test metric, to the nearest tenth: 1.5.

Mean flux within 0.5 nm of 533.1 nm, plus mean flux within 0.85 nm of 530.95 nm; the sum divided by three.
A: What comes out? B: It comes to 17.6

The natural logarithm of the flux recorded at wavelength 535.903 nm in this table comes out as 3.31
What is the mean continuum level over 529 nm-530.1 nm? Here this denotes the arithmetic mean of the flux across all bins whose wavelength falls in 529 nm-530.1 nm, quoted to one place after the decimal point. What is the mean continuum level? 26.4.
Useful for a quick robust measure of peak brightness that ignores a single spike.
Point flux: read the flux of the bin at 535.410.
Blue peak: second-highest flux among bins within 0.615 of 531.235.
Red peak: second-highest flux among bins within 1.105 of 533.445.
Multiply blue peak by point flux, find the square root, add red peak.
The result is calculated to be 54.0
